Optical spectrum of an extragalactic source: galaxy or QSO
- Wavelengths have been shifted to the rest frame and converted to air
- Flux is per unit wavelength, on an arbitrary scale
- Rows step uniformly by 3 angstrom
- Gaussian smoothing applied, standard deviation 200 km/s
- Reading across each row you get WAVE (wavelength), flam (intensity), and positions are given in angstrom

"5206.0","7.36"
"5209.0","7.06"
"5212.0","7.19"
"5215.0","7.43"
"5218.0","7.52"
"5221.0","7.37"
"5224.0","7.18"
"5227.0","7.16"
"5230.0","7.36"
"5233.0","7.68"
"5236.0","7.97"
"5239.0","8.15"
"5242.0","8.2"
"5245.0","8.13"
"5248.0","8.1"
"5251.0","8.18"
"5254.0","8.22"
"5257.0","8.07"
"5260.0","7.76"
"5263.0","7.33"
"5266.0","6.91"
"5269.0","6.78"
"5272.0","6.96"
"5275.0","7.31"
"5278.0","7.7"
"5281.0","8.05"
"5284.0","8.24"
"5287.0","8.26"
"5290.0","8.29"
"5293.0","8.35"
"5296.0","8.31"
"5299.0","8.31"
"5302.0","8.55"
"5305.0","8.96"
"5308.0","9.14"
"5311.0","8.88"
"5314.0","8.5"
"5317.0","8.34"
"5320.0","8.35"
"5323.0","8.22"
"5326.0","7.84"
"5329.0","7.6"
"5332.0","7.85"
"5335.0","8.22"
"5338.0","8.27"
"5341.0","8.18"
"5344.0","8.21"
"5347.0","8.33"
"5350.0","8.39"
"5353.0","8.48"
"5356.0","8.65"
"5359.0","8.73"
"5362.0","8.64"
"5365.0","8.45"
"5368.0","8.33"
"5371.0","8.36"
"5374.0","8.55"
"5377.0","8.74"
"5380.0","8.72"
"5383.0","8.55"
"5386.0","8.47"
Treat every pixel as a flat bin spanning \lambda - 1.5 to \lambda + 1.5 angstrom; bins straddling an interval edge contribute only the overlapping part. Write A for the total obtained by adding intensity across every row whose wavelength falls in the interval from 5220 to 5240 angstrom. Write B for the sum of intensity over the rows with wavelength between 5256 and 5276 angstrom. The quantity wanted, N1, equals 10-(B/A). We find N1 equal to 9.03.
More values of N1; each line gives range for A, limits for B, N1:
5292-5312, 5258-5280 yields 9.16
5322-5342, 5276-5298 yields 8.98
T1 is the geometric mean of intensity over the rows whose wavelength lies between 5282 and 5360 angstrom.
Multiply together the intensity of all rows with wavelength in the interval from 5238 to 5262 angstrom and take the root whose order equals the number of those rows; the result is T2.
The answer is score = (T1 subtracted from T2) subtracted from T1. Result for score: 8.6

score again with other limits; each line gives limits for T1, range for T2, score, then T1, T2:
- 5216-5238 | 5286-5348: 6.6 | 7.5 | 8.3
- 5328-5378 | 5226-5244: 8.9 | 8.3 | 7.7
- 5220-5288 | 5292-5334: 7.0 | 7.7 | 8.4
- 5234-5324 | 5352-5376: 7.6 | 8.1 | 8.5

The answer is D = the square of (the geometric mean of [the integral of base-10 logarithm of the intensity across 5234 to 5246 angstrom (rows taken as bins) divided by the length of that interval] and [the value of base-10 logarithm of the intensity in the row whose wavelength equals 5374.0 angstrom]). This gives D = 0.846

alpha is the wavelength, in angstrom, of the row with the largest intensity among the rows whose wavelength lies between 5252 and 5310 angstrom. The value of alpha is 5308.0 angstrom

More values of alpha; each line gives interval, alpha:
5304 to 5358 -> 5308.0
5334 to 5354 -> 5353.0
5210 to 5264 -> 5254.0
